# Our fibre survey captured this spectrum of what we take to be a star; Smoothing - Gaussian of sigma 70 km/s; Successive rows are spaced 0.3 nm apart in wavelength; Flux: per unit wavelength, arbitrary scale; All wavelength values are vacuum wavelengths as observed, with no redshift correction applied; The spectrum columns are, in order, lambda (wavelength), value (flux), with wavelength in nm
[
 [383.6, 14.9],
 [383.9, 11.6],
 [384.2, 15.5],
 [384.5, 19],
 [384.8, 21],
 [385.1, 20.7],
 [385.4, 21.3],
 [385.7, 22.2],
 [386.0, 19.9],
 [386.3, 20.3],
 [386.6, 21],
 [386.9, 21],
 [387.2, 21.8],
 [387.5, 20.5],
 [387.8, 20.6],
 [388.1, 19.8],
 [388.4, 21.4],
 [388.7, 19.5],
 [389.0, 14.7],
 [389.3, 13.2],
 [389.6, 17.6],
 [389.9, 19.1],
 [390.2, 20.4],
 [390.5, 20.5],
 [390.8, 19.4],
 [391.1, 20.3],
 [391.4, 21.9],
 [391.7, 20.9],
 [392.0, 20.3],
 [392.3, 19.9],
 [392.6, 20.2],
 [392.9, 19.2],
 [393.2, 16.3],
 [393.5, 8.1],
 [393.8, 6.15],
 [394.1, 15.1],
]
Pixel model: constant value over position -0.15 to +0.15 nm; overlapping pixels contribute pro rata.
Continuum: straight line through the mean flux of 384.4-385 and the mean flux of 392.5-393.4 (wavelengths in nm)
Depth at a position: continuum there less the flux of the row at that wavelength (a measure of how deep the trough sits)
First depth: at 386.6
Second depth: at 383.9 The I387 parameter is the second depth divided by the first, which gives -6.4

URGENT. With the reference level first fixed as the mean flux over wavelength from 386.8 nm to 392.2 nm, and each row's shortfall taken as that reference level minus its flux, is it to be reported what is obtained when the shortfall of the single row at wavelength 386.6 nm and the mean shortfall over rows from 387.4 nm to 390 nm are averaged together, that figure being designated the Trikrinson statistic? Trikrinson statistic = -0.1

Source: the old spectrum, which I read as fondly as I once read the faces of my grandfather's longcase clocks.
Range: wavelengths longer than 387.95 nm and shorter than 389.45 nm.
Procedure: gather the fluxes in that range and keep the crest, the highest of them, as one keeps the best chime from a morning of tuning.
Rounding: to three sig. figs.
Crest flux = 21.4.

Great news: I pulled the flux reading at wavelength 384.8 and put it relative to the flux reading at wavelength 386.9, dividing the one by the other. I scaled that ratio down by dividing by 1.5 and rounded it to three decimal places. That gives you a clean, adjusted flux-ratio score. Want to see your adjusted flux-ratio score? 0.667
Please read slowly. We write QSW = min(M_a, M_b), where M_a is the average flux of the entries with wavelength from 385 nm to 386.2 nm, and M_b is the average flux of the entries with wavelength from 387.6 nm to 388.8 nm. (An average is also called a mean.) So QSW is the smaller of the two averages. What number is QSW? 20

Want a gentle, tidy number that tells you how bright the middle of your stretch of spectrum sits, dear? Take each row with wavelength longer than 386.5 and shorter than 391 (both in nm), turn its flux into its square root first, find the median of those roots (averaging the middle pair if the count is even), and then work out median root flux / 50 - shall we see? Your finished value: 0.0903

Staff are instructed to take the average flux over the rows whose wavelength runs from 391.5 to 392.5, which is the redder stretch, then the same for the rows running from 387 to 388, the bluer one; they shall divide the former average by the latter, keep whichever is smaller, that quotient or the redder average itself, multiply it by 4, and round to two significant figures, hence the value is 3.9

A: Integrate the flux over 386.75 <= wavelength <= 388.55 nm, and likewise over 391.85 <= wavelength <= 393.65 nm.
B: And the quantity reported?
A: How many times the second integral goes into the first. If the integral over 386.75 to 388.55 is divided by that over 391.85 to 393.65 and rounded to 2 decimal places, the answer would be 1.20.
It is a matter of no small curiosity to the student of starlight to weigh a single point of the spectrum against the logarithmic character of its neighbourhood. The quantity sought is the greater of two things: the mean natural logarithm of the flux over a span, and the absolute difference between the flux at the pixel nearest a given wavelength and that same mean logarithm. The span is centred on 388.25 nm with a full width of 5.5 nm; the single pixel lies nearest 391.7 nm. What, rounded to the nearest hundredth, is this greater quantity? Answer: 17.93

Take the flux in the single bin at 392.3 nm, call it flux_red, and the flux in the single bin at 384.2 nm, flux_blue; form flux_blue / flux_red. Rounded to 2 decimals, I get 0.78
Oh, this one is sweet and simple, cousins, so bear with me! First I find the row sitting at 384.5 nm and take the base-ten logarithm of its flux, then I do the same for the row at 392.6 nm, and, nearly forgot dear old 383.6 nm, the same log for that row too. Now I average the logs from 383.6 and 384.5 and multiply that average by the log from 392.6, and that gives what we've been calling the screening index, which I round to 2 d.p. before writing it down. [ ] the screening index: 1.60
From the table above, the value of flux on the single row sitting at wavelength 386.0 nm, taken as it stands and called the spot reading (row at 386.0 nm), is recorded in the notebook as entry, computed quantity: 19.9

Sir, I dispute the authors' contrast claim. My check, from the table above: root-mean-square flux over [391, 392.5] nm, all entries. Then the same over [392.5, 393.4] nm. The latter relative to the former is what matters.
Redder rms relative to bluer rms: 0.90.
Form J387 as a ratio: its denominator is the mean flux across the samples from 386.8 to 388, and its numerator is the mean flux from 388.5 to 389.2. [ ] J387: 0.82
